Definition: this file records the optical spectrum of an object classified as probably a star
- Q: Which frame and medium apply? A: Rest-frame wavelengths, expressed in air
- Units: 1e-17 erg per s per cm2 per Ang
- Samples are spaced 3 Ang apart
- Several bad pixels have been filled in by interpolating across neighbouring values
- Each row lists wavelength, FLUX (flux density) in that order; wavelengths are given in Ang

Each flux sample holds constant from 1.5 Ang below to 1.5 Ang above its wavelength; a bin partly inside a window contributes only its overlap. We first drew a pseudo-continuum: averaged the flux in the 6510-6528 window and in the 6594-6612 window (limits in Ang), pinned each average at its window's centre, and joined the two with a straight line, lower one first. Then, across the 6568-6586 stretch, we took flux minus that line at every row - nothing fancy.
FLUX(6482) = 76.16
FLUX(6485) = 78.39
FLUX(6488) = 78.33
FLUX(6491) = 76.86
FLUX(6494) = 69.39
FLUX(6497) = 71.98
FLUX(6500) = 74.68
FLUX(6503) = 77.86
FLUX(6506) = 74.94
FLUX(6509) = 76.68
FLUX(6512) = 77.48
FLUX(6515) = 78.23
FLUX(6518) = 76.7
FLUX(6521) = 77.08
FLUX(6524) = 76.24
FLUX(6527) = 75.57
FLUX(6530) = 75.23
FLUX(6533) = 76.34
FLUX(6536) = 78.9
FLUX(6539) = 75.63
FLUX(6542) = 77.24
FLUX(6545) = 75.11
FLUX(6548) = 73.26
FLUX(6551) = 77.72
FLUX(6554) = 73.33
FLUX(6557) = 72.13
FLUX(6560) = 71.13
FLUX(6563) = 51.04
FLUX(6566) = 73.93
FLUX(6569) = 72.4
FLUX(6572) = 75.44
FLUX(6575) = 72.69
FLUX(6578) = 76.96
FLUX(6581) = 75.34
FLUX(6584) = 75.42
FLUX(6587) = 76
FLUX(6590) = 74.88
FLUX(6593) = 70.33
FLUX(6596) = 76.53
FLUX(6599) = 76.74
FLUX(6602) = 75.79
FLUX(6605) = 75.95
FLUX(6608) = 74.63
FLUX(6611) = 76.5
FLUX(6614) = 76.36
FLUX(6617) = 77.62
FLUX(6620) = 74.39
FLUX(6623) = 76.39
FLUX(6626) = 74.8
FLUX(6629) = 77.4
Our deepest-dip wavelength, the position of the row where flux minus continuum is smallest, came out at 6569 Ang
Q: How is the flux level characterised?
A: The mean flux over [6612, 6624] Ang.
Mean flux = 76.2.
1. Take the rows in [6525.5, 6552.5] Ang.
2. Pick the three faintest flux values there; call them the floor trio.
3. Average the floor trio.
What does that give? 74.5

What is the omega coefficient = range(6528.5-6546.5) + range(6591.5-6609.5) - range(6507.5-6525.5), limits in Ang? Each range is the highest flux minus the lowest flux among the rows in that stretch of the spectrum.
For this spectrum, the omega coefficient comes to 8.2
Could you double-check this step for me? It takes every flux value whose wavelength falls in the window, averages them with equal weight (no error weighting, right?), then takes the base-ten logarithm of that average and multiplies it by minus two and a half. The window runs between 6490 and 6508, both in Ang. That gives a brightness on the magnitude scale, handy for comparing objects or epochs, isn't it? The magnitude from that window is -4.677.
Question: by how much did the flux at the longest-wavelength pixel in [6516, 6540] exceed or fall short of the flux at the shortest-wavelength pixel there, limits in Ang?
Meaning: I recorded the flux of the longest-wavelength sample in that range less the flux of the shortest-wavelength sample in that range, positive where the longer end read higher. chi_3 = -1.1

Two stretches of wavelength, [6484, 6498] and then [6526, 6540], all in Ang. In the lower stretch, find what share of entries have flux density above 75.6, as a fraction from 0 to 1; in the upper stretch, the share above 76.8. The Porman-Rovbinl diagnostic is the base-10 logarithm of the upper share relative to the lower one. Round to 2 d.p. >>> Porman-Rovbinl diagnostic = -0.48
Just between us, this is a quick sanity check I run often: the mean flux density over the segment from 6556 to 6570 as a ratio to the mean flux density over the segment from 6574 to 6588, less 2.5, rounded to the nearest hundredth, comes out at -1.60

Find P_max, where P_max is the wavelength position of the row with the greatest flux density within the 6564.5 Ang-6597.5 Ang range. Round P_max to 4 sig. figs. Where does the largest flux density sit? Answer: 6578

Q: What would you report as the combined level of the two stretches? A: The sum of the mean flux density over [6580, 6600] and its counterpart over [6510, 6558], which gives 151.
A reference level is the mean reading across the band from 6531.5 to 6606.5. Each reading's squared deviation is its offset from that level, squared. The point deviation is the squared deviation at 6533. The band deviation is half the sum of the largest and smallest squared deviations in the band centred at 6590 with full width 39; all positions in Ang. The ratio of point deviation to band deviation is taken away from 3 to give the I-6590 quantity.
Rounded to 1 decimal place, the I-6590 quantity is 2.2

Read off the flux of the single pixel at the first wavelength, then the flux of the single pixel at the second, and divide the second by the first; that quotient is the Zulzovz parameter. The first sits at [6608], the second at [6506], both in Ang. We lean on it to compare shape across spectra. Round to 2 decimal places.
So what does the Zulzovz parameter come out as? 1.00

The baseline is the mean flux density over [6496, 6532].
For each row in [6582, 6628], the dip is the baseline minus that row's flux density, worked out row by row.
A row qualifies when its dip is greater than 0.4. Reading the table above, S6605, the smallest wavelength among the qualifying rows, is 6584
